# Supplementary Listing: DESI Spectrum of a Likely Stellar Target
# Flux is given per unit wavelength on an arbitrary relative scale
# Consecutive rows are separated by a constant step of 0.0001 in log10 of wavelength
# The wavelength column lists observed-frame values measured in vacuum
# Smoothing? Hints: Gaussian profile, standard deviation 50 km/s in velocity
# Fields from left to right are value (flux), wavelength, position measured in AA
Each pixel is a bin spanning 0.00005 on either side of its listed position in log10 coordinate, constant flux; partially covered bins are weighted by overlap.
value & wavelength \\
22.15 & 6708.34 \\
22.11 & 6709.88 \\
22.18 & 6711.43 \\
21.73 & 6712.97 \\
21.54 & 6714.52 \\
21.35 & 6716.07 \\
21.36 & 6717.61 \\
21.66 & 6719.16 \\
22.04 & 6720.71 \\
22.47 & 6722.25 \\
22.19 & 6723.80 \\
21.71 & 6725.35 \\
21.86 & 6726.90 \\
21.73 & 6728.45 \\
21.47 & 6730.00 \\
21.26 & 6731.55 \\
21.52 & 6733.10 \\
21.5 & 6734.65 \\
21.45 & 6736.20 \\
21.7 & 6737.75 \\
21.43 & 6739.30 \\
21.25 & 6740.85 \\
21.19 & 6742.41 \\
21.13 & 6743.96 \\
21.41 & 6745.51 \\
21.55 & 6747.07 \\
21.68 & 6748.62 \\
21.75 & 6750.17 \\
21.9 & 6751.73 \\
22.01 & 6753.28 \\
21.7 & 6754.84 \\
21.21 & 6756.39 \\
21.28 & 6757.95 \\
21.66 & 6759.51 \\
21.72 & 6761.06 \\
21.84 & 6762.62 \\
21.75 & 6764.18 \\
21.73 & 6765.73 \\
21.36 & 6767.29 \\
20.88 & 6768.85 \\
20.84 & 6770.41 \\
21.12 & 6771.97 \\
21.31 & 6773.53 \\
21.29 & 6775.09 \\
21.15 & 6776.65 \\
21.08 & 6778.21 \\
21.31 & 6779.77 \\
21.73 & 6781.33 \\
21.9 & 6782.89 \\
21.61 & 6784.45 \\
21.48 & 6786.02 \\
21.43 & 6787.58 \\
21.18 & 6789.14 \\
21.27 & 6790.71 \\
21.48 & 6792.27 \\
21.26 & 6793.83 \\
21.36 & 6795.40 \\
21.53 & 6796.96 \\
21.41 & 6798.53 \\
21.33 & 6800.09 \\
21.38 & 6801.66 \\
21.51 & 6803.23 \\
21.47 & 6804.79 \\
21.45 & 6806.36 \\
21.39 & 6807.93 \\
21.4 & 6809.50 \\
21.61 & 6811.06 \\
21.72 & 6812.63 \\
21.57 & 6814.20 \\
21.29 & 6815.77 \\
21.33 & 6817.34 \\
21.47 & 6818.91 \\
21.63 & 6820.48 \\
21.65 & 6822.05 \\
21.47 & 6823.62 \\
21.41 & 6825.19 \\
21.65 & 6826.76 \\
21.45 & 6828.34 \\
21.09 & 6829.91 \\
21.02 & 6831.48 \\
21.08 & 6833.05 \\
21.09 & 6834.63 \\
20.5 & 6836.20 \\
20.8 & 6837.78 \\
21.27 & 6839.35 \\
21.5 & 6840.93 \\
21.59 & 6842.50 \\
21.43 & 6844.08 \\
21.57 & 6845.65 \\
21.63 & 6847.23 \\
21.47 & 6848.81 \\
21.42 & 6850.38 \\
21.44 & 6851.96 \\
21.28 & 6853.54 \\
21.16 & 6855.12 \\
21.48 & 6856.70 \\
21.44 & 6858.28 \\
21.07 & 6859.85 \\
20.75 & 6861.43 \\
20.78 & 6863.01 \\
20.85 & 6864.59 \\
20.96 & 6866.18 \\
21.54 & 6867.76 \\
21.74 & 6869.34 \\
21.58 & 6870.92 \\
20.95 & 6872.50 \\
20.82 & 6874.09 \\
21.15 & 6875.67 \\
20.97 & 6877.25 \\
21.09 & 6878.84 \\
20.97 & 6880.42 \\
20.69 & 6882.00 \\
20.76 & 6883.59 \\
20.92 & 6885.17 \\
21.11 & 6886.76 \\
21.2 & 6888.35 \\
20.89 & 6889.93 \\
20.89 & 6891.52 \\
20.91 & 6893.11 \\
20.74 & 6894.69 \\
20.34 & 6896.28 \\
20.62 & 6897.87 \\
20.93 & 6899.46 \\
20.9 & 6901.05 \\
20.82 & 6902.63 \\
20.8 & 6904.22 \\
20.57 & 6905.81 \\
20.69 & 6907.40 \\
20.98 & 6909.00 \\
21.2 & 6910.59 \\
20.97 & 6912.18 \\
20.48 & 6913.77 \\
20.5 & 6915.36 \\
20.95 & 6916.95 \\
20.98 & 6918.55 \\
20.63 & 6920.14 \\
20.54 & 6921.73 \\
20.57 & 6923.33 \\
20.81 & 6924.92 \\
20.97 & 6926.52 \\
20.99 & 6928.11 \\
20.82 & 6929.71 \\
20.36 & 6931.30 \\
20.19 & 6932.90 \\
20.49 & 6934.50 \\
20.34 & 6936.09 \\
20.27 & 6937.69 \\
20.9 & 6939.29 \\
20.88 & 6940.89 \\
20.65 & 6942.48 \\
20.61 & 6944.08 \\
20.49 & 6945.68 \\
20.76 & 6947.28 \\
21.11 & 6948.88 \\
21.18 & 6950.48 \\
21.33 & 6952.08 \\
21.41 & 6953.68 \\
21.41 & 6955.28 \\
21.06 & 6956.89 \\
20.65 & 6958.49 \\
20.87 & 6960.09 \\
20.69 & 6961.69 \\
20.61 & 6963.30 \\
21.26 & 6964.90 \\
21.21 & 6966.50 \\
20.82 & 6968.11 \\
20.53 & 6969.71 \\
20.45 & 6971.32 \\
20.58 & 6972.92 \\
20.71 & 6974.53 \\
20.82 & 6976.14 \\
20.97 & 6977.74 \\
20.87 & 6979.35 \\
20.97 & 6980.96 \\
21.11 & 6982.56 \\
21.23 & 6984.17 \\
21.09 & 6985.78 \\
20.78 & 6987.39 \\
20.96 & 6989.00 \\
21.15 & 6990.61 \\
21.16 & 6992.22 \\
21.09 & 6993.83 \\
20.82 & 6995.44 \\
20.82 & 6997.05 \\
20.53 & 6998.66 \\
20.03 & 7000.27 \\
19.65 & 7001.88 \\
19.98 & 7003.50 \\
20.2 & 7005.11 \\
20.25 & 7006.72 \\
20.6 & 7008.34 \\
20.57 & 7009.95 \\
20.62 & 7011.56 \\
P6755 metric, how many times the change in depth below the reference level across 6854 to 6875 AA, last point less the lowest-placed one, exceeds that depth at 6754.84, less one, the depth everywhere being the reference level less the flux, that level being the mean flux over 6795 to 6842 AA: -2.0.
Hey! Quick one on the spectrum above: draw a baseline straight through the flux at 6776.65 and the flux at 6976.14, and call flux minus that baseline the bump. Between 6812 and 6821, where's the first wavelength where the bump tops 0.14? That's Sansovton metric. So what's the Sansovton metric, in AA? 6812.63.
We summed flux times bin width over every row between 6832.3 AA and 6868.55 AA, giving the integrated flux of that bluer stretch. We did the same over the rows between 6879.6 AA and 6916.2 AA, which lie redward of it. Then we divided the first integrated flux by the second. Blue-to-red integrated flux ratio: 1.01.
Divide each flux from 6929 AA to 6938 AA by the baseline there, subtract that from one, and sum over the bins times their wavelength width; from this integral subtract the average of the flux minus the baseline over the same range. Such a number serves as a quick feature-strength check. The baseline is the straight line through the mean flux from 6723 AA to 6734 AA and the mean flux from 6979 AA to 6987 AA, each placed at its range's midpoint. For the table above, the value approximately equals 1.1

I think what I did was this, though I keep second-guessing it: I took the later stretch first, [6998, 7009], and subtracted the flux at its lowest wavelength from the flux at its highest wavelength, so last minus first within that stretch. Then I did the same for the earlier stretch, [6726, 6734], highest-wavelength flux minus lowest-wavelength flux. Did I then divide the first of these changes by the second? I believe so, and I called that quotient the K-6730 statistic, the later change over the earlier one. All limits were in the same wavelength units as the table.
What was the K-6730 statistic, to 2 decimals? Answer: -0.21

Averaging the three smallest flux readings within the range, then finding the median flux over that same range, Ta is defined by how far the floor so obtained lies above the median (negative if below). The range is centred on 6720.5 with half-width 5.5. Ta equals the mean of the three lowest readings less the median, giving -0.25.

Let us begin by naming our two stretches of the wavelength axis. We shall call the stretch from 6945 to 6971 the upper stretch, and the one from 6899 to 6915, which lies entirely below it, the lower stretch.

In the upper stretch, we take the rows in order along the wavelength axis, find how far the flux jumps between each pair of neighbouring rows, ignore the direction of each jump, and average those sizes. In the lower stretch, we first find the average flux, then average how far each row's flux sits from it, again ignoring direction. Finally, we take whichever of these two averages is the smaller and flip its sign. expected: -0.162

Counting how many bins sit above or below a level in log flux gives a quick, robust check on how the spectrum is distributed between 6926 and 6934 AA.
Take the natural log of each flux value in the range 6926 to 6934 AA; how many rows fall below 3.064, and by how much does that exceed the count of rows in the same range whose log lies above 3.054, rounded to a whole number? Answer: 5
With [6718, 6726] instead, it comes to -5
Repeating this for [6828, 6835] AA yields 3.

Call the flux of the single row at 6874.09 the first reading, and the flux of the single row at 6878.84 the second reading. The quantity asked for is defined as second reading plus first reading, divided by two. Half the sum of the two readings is 21.0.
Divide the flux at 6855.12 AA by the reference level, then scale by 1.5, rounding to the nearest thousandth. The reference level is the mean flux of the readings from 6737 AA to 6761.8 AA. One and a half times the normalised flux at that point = 1.474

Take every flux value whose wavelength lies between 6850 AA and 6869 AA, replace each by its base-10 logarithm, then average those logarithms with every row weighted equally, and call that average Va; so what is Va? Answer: 1.33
